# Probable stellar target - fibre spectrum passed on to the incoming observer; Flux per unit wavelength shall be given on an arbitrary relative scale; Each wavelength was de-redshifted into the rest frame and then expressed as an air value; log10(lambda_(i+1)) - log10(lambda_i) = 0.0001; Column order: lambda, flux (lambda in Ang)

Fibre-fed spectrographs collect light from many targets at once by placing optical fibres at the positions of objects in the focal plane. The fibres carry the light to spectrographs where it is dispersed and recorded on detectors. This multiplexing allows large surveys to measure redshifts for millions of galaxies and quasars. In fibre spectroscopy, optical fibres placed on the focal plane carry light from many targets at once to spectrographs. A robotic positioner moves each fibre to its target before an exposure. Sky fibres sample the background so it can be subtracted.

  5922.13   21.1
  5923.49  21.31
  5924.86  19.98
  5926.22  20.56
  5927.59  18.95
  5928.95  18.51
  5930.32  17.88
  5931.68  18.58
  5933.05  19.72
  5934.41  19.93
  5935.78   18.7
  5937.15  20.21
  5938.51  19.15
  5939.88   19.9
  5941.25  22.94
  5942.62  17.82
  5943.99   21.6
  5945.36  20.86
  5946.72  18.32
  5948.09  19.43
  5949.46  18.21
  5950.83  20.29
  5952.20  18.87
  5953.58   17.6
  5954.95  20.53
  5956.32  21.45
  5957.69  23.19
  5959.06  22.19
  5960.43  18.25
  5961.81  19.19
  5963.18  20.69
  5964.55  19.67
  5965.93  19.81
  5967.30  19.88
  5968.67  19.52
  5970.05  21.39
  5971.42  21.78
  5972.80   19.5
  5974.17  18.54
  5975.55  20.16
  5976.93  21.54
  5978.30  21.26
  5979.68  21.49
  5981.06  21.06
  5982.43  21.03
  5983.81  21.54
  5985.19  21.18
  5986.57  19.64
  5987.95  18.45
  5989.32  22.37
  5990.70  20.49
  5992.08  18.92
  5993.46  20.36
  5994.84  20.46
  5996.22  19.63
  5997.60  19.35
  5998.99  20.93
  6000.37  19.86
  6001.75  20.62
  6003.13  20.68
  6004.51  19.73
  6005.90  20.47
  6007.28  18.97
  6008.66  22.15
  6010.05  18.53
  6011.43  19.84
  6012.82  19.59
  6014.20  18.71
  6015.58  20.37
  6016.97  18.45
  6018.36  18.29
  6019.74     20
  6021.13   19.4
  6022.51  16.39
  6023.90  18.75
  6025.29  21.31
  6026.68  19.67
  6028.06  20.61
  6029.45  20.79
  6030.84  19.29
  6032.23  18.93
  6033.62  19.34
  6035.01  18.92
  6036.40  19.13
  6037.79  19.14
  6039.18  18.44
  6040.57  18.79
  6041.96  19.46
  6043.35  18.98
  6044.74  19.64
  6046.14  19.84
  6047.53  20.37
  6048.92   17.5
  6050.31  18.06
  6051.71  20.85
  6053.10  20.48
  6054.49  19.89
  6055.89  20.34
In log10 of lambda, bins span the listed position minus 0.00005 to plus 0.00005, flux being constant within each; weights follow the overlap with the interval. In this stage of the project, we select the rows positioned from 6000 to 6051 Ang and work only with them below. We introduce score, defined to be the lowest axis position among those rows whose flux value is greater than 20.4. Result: 6001.75 Ang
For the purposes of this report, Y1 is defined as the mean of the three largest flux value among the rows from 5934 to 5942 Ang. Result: 21.0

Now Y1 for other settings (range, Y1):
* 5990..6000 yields 20.6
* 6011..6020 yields 20.1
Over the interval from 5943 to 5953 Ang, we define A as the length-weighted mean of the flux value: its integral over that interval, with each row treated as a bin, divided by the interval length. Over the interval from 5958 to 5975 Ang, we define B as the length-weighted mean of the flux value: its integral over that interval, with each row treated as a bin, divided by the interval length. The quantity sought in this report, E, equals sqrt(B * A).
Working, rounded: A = 19.6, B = 20.1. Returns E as 19.8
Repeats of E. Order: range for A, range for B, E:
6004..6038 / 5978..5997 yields 20.0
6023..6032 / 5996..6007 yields 20.0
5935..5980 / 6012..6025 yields 19.5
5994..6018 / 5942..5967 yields 19.9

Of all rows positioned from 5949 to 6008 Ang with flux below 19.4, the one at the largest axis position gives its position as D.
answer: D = 6007.28 Ang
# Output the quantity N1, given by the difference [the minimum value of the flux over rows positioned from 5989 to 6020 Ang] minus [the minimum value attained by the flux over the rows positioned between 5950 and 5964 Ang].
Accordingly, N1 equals 0.7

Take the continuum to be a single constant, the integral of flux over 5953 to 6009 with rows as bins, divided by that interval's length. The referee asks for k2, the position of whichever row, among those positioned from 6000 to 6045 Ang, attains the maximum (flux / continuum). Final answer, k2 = 6008.66 Ang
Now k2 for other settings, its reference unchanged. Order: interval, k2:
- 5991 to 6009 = 6008.66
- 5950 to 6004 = 5957.69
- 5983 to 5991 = 5989.32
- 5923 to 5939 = 5923.49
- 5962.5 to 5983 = 5971.42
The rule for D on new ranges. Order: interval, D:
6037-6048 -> 6043.35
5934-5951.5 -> 5949.46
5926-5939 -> 5938.51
